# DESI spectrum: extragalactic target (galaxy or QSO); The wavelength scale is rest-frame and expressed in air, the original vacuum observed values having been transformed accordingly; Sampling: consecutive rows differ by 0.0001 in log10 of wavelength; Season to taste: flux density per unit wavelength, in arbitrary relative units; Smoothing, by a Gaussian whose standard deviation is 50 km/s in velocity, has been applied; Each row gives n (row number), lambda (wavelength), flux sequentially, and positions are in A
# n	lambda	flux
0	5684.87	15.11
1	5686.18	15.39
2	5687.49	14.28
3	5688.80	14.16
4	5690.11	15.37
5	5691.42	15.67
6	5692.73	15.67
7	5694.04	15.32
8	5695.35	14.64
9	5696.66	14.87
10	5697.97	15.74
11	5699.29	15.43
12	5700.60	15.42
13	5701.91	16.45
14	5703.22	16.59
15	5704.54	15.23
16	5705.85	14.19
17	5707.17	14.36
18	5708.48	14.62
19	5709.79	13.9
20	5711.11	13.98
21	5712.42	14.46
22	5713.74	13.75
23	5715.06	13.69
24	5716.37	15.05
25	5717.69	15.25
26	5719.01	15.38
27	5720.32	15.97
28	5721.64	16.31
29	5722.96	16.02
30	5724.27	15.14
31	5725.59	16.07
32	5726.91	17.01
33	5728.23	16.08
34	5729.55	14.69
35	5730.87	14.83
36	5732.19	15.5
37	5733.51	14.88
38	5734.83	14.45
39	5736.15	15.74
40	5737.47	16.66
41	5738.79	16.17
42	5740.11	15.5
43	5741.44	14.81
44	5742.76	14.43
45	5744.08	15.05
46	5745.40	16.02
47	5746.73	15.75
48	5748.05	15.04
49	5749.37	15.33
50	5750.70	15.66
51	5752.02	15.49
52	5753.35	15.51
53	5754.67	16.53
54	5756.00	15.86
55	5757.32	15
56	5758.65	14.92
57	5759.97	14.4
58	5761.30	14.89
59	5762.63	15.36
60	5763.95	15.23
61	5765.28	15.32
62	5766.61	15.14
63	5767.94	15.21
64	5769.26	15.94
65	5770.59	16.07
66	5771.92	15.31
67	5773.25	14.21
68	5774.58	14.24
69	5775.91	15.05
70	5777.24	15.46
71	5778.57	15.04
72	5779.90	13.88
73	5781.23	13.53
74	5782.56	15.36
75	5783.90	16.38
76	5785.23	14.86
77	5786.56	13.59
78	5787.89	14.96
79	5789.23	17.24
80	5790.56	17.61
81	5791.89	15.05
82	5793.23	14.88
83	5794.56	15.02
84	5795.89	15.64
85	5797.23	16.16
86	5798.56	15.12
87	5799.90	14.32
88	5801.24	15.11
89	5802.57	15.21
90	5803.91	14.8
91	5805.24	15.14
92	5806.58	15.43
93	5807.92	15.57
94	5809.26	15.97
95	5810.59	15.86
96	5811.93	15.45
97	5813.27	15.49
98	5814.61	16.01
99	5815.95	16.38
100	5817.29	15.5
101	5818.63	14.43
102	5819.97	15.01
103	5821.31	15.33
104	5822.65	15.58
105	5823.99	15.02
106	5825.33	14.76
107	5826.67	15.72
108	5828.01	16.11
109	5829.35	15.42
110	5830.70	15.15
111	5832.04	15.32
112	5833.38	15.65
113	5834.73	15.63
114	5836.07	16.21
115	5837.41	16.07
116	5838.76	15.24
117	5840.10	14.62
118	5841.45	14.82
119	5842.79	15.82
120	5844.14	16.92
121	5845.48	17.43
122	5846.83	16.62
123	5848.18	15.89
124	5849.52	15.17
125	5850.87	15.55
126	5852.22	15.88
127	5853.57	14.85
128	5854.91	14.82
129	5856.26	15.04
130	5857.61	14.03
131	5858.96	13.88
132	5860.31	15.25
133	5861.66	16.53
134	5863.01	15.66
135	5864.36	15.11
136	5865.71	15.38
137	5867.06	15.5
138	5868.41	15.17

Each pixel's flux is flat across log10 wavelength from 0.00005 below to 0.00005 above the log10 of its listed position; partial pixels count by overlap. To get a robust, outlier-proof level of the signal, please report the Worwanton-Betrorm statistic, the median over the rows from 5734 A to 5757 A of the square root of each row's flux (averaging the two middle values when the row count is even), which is 3.94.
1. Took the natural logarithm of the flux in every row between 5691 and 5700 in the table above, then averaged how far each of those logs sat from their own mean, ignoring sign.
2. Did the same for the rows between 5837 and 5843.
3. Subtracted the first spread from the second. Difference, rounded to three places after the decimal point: 0.011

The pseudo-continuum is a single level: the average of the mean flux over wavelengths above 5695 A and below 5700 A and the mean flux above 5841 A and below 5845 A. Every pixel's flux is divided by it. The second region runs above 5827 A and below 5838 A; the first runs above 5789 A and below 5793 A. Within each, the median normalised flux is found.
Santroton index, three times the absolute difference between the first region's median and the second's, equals 0.31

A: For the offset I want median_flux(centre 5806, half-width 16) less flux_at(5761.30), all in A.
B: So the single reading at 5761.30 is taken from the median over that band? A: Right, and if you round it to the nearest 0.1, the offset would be 0.5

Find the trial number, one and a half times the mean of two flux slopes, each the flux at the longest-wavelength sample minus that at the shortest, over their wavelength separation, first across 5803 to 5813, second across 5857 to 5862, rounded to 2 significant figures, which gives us 0.52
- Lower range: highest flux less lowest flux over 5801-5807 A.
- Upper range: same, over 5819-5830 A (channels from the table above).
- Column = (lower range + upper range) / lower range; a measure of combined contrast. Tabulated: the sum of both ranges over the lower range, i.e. 3.1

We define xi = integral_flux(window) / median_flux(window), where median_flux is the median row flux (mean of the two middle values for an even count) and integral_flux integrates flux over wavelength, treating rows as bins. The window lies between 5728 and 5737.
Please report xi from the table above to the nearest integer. 9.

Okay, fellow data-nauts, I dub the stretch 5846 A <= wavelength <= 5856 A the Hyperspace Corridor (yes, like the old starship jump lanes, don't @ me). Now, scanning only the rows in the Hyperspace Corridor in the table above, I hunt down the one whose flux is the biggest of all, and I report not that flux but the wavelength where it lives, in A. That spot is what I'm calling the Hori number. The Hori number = 5846.83 A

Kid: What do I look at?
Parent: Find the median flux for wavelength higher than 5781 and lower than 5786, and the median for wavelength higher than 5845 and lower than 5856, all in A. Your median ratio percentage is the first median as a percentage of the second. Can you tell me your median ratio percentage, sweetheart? 96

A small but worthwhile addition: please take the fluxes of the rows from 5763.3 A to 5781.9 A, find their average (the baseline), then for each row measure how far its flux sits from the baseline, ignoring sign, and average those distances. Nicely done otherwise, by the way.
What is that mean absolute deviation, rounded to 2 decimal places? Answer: 0.58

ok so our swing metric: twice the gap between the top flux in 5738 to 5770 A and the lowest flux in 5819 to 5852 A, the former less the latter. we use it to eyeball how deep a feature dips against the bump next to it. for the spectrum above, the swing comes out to 3.8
